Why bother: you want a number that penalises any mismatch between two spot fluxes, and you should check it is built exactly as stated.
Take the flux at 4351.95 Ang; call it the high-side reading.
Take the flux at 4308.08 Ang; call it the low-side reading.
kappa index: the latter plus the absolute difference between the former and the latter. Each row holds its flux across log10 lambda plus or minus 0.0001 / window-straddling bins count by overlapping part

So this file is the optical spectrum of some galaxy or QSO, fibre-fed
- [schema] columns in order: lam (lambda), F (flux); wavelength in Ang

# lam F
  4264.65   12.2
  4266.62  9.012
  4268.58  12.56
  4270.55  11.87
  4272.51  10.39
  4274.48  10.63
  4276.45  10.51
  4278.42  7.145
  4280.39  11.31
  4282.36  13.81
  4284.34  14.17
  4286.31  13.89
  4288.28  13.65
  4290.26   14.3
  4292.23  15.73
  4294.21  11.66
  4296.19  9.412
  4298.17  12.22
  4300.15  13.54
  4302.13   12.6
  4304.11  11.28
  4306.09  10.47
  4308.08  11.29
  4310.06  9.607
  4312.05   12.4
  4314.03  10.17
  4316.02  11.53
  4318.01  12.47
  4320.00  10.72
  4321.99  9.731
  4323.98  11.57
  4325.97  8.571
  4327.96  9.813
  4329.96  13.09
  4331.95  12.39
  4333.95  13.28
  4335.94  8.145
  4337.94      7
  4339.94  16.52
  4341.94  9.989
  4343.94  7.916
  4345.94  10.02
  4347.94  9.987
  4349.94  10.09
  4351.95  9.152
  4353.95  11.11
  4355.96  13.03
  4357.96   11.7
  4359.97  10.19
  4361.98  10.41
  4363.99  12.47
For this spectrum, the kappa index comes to 13.4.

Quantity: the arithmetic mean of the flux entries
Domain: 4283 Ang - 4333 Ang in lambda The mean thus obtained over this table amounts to 11.9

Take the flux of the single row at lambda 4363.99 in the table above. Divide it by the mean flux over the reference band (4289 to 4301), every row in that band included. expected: 0.97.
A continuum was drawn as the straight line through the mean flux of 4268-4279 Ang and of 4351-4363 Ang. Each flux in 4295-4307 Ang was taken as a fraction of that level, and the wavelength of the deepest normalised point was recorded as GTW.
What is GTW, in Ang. 4296.19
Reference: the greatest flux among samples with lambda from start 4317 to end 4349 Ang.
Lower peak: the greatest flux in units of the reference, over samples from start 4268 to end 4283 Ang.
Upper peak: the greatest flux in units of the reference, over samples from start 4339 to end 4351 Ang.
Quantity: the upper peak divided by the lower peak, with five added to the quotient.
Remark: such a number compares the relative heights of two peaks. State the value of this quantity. 6.20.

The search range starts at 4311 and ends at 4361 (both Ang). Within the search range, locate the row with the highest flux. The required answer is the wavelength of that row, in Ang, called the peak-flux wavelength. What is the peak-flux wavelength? 4339.94 Ang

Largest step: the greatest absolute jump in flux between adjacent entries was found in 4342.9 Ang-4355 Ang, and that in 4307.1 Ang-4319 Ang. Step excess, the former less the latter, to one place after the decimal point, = -0.7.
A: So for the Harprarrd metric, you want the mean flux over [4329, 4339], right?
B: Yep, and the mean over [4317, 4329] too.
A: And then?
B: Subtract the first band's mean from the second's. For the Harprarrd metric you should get -0.3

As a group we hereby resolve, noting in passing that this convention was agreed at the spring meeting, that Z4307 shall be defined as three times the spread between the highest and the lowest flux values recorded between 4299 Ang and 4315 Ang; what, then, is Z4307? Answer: 11.8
